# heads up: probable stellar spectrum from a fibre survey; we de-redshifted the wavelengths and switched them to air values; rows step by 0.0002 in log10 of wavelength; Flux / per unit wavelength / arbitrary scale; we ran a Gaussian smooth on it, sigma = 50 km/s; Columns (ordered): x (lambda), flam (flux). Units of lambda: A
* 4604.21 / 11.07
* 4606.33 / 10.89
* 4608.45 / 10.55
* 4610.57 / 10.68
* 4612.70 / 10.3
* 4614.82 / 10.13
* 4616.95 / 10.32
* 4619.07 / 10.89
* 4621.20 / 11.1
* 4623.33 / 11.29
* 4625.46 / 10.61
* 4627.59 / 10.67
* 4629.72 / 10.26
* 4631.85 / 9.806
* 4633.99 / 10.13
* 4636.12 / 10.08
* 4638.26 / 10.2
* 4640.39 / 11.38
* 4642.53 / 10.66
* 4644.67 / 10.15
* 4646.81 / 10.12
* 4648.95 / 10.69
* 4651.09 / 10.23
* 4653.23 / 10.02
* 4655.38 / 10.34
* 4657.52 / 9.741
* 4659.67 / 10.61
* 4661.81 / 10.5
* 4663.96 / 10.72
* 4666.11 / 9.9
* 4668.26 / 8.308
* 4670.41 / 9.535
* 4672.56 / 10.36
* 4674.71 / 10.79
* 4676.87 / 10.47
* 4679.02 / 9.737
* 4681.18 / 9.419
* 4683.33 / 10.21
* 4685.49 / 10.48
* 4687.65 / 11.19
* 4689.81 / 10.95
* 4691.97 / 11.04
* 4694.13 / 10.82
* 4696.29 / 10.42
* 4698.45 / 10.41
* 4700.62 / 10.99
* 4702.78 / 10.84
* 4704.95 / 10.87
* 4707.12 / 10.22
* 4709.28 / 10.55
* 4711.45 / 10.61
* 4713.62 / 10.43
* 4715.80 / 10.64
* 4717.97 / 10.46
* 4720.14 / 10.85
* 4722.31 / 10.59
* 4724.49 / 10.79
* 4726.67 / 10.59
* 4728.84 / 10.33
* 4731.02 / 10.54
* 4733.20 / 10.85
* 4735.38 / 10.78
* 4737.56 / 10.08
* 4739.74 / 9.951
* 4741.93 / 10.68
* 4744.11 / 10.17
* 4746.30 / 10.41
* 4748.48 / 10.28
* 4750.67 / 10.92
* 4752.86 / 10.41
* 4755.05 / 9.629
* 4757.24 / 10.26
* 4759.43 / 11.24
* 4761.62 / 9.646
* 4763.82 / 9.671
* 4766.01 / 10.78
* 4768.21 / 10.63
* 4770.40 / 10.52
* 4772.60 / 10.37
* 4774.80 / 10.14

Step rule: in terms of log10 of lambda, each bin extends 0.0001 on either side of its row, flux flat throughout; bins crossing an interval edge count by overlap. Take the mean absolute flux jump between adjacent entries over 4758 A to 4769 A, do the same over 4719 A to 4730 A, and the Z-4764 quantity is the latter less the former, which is -0.49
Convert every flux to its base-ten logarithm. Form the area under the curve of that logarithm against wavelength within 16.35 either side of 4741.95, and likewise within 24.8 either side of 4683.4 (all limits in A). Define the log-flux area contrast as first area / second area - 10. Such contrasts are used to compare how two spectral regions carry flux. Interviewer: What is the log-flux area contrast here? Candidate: -9.34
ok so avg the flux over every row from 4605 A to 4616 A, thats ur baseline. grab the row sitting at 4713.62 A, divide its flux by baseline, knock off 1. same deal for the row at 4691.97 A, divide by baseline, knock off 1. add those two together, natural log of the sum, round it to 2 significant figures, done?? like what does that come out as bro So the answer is -3.2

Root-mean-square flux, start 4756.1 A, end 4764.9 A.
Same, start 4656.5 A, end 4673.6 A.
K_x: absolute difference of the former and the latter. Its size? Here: 0.24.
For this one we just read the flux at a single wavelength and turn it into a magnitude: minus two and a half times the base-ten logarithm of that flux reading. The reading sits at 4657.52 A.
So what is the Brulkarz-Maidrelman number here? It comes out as -2.47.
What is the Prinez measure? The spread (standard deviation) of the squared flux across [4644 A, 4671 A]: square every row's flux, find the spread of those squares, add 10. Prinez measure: 22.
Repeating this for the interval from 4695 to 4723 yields 15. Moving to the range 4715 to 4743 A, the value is 16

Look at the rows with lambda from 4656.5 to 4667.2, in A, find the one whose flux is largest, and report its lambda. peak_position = 4663.96 A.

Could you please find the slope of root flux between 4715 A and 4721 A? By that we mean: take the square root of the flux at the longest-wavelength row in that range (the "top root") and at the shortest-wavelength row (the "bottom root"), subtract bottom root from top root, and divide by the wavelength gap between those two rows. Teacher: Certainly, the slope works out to 0.0074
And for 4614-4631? 0.0014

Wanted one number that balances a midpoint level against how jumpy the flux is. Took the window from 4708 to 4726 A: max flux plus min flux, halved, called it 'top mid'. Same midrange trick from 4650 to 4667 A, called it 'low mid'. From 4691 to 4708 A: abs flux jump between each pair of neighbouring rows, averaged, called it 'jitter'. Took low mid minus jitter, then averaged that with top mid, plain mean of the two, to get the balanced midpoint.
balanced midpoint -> 10.29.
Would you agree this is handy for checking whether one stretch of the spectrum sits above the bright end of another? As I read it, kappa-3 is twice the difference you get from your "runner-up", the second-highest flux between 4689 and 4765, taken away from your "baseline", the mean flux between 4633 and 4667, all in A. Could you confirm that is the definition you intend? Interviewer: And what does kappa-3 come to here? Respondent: -1.4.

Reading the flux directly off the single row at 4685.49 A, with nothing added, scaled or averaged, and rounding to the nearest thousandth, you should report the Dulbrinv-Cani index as 10.480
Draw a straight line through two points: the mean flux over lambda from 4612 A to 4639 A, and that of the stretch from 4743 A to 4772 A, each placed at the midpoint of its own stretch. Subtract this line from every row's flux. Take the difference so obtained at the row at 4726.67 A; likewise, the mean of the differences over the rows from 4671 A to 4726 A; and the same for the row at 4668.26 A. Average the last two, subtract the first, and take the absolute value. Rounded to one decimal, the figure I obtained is 1.2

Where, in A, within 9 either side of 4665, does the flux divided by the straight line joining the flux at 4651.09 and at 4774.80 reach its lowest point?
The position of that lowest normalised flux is 4668.26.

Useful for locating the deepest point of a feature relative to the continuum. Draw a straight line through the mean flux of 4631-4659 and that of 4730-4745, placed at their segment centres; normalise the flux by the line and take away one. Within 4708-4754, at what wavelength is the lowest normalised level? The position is 4739.74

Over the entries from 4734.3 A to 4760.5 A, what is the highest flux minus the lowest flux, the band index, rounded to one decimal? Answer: 1.6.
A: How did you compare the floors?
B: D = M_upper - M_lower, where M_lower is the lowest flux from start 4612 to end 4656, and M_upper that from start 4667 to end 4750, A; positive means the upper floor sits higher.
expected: -1.5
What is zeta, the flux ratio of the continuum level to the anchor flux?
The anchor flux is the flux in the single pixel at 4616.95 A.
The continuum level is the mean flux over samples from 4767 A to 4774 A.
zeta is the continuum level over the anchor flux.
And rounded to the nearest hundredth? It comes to 1.02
